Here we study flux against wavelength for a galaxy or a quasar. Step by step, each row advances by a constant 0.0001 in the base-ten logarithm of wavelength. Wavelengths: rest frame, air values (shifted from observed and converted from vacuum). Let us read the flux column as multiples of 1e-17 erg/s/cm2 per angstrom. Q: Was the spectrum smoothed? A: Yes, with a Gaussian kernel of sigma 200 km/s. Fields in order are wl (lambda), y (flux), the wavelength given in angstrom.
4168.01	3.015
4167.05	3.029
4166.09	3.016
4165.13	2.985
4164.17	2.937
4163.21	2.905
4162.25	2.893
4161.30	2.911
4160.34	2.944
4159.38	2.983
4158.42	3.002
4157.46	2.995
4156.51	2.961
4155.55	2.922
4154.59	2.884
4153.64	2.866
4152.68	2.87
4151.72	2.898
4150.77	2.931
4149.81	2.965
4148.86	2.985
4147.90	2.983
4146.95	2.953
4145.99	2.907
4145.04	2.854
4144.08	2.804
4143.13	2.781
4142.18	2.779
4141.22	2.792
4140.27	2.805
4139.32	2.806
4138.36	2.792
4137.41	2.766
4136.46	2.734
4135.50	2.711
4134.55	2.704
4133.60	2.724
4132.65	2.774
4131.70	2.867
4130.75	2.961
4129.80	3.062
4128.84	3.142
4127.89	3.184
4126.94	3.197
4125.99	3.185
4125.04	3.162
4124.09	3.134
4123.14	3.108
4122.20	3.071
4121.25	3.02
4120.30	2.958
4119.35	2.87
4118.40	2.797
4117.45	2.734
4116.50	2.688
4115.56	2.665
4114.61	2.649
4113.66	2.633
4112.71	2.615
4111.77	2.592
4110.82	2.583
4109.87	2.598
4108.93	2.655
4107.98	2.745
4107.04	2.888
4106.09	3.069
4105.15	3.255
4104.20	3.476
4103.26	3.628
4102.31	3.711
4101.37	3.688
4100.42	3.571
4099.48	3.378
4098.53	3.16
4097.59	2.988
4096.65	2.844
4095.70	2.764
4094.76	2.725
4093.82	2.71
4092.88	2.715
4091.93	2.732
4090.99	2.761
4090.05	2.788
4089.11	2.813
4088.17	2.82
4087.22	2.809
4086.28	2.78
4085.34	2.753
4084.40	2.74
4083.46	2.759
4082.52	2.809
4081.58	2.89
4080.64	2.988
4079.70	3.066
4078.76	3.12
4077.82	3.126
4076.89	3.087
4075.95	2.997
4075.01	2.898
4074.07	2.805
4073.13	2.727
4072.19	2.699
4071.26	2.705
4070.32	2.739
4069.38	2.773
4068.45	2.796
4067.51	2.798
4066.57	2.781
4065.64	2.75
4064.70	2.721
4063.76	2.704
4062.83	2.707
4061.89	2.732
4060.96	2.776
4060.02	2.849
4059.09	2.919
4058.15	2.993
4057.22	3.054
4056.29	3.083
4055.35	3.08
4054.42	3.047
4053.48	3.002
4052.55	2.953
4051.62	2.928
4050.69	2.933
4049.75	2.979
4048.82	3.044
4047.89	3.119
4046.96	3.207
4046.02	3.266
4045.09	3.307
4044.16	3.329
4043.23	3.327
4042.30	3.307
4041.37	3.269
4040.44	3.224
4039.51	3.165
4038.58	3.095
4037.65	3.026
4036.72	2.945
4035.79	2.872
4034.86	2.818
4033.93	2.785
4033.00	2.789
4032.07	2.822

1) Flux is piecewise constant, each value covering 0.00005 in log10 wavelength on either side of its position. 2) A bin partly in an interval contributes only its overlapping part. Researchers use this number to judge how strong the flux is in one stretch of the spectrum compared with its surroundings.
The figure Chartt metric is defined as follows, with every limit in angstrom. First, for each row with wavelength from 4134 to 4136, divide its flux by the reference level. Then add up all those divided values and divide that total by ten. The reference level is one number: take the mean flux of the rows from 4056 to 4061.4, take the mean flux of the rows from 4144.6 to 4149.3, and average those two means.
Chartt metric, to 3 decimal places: 0.184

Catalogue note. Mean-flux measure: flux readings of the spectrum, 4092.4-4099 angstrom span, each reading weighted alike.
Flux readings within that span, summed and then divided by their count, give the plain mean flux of 2.84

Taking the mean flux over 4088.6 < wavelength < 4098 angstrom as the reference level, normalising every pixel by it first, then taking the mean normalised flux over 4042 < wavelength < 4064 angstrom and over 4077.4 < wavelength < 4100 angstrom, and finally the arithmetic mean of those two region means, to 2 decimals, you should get 1.06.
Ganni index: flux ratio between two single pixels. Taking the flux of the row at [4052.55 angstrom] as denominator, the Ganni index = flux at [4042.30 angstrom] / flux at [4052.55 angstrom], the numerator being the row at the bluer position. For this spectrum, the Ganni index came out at 1.12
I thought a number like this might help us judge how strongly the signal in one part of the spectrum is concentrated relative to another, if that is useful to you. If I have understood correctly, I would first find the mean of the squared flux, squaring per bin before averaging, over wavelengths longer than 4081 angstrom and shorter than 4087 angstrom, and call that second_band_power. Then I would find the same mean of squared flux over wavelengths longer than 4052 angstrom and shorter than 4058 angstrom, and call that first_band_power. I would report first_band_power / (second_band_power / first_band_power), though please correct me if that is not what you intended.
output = 10.9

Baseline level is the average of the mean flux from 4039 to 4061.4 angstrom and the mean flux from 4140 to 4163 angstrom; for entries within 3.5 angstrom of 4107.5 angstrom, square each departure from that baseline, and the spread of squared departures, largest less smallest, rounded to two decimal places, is 0.22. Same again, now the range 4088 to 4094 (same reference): 0.05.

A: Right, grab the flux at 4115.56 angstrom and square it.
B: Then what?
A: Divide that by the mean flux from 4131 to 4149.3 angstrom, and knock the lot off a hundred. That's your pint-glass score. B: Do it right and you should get 97.5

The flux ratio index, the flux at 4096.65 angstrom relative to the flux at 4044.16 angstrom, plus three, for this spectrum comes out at 3.85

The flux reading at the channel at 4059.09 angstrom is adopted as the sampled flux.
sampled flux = 2.919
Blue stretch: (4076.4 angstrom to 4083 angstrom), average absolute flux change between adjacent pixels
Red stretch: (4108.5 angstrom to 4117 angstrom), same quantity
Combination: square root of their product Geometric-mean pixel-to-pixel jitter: 0.036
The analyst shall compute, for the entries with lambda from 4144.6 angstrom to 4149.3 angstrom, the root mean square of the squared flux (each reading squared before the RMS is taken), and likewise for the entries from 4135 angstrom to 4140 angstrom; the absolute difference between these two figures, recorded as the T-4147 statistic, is 1.0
